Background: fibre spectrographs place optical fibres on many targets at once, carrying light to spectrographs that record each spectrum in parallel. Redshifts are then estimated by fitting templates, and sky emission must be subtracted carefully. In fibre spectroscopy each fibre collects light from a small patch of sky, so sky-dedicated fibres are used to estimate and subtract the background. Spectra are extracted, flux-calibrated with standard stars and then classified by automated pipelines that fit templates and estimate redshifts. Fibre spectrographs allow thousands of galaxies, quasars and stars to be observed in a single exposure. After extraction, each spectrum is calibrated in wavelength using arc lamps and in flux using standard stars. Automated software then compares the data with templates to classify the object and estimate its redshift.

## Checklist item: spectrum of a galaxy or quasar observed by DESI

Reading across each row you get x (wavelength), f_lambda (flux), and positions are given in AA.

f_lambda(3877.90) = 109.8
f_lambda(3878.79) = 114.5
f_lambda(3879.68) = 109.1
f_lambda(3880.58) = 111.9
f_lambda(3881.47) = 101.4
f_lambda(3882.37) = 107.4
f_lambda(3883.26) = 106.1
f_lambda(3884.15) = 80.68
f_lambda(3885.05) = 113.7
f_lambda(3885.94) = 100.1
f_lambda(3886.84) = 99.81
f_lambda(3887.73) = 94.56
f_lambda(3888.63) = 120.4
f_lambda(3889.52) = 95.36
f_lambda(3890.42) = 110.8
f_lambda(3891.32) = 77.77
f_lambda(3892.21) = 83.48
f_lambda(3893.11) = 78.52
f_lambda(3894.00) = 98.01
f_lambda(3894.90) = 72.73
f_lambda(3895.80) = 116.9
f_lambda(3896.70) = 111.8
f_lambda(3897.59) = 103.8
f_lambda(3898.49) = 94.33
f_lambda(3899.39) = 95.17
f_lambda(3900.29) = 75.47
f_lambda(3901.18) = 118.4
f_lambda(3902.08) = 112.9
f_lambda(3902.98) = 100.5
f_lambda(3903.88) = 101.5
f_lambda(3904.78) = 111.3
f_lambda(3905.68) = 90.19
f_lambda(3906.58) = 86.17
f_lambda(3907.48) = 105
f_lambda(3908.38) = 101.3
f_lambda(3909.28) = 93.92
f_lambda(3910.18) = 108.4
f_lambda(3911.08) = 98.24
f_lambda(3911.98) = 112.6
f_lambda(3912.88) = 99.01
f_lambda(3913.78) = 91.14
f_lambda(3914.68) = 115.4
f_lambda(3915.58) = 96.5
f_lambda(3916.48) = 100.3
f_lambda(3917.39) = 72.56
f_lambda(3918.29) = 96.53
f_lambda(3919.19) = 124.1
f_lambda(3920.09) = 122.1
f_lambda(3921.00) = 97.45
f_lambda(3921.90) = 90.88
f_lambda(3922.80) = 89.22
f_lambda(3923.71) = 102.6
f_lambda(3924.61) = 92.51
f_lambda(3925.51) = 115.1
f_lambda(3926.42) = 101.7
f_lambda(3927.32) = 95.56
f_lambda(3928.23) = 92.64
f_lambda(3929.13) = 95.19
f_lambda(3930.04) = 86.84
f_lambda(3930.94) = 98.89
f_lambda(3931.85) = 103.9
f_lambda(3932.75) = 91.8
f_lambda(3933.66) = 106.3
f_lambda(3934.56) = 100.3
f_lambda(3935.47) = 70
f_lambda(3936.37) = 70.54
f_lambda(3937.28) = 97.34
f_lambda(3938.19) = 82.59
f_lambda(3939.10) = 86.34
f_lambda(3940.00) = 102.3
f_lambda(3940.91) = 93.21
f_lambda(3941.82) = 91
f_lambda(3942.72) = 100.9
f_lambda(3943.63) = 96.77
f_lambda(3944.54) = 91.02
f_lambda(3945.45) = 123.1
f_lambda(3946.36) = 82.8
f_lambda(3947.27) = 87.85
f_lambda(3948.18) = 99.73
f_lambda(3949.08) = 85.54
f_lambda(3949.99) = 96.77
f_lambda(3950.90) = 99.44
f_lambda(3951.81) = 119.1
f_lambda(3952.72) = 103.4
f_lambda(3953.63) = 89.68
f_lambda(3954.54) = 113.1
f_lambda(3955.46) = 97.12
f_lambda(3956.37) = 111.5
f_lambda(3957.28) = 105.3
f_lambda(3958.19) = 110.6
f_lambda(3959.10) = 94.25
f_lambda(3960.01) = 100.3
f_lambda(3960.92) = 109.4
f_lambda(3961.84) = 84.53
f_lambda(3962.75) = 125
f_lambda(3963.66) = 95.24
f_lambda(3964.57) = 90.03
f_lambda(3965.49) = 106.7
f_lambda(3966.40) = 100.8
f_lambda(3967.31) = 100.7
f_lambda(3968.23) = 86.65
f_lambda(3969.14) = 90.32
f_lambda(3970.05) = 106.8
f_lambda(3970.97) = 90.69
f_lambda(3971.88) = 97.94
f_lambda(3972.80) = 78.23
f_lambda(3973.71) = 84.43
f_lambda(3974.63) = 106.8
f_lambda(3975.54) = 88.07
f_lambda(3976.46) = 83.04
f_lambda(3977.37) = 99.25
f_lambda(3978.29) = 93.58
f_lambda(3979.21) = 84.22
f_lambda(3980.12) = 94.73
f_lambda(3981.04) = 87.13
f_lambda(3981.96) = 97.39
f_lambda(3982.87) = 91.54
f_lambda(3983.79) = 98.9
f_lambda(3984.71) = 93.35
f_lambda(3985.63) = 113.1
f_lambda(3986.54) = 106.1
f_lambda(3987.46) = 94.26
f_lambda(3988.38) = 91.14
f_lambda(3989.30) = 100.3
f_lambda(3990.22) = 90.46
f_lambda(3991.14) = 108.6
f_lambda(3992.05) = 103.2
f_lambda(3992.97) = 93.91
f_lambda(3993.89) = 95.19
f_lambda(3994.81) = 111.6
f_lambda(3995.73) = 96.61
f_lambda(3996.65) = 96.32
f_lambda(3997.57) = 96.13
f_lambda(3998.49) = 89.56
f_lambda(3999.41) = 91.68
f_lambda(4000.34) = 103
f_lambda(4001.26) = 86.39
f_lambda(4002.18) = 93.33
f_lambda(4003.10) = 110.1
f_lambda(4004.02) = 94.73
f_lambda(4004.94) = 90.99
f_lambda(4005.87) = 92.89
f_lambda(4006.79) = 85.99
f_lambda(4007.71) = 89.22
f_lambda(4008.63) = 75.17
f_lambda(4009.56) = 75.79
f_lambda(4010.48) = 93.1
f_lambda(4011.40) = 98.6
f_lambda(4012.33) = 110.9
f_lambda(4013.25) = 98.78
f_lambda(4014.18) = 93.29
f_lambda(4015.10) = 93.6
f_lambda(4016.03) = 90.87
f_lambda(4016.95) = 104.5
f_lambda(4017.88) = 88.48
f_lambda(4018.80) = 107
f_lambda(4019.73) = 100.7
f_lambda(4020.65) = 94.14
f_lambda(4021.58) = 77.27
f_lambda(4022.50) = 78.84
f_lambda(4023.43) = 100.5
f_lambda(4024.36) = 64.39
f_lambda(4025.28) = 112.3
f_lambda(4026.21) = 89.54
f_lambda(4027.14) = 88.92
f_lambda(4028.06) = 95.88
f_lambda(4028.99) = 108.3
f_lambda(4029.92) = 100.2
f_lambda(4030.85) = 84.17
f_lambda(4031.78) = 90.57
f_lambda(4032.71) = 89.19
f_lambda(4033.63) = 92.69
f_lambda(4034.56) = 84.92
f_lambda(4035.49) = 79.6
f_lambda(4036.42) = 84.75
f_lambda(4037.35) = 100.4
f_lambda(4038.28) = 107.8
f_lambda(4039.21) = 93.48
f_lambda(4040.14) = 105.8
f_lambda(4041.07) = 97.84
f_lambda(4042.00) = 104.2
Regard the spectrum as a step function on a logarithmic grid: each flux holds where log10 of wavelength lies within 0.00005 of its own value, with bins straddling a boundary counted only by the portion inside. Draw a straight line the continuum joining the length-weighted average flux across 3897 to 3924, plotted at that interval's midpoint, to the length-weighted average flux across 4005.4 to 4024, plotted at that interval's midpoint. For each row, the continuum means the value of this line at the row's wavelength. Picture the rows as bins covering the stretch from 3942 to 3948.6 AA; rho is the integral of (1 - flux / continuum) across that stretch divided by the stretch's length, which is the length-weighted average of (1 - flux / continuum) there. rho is 0.00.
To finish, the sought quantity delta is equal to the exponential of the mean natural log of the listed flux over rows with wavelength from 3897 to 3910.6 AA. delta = 99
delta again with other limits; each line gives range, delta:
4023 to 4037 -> 90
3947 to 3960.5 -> 100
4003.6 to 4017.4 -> 92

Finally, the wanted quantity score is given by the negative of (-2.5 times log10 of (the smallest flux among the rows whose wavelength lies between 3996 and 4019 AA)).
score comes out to 4.69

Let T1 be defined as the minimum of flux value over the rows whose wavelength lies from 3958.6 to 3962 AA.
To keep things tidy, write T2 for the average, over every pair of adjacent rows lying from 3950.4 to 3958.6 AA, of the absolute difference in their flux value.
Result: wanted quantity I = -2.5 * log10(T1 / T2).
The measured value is -1.93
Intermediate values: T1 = 84.53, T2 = 14.3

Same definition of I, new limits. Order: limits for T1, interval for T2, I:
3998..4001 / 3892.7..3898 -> -1.61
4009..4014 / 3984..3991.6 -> -2.07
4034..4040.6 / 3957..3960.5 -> -2.34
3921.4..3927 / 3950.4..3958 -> -1.89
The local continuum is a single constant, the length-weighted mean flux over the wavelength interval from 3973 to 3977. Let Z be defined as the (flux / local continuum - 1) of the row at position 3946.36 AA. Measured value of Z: -0.08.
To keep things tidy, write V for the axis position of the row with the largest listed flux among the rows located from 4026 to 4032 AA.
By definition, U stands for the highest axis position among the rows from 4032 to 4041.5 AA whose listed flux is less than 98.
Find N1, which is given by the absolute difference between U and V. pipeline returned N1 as 12.1 AA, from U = 4041.07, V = 4028.99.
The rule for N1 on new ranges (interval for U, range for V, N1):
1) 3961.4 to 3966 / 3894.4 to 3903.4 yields 63.4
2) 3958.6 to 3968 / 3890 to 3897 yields 68.8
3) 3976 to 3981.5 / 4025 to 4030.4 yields 44.2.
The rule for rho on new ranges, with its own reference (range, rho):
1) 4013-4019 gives -0.04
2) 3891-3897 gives 0.10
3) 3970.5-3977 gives 0.06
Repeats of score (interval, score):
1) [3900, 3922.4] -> 4.65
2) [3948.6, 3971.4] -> 4.82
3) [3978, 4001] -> 4.81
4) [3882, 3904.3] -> 4.65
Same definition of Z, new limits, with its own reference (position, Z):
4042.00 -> 0.16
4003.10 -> 0.22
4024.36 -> -0.29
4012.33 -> 0.23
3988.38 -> 0.01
